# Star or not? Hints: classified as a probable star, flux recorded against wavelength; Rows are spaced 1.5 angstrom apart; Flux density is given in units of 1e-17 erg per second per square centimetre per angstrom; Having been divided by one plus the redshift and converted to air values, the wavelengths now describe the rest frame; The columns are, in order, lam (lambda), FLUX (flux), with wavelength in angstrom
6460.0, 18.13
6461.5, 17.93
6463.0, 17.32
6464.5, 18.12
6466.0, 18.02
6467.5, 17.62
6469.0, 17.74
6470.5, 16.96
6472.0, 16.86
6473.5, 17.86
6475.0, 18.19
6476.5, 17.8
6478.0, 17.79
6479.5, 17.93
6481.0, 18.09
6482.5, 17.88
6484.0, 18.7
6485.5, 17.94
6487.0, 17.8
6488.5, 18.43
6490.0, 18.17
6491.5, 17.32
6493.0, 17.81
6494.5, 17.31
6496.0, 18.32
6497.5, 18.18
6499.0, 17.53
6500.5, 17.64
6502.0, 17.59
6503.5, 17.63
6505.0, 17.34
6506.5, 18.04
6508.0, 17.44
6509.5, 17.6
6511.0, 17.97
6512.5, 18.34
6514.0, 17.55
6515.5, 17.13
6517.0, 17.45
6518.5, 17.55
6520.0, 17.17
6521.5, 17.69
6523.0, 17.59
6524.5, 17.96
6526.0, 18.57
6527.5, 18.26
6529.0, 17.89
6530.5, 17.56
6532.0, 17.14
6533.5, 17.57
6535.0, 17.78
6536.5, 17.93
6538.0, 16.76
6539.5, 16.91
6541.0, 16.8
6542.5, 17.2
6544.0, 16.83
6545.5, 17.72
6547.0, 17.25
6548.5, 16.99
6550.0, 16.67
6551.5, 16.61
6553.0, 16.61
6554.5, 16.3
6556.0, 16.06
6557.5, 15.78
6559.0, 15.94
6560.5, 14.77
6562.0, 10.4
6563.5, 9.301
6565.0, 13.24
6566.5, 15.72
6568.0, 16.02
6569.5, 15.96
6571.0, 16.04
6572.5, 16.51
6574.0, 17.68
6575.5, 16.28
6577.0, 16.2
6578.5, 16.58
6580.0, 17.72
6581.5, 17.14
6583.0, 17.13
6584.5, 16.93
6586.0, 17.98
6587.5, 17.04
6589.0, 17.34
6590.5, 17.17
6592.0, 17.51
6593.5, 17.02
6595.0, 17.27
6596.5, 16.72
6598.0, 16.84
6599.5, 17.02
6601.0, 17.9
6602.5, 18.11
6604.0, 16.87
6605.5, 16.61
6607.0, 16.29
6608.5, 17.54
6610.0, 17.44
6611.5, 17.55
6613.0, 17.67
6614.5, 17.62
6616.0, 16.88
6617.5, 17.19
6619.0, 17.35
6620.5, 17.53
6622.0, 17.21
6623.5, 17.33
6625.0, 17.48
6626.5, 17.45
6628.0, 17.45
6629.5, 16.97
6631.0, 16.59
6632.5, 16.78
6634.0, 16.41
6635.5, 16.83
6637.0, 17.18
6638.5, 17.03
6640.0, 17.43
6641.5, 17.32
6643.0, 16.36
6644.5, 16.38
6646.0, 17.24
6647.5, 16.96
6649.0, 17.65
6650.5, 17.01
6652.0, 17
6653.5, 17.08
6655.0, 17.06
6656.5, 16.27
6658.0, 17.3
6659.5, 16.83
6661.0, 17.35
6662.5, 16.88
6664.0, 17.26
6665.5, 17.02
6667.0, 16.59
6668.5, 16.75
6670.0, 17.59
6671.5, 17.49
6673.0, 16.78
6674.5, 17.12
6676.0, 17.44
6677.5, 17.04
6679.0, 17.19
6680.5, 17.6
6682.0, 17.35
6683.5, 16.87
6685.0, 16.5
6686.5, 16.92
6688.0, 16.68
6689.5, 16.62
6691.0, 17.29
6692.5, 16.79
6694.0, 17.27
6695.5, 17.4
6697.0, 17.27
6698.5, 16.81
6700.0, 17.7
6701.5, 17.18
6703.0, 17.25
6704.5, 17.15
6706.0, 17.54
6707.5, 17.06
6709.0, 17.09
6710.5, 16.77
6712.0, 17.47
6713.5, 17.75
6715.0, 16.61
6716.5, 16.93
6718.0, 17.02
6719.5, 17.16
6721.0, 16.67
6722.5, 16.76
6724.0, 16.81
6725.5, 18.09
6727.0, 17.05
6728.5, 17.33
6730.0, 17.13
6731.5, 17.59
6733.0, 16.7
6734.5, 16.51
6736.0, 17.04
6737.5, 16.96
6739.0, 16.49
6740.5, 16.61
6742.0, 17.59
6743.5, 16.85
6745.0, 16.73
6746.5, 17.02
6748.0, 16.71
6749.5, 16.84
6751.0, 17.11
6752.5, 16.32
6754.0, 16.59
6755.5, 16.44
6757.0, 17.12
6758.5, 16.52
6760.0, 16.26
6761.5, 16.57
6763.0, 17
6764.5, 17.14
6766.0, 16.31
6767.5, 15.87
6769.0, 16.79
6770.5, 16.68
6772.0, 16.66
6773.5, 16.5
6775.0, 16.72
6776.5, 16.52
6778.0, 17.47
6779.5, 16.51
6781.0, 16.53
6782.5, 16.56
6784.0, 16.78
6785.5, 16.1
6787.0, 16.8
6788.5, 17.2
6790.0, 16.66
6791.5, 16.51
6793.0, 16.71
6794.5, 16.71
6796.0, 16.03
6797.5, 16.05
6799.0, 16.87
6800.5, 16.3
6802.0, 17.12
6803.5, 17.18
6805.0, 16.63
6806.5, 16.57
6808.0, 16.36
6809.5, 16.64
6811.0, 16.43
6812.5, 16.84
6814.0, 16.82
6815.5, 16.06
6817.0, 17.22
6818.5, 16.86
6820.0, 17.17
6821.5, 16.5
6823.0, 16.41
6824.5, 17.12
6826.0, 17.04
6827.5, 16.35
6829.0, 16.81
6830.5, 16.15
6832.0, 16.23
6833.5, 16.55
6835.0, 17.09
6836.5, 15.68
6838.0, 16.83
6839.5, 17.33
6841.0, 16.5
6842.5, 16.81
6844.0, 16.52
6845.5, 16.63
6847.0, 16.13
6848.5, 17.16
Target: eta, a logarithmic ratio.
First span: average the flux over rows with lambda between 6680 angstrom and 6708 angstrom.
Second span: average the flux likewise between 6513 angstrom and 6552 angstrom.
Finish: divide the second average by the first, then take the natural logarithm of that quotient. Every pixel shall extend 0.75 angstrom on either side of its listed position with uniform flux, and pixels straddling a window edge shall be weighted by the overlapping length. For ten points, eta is 0.017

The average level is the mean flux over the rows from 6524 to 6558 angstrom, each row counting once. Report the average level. 17.2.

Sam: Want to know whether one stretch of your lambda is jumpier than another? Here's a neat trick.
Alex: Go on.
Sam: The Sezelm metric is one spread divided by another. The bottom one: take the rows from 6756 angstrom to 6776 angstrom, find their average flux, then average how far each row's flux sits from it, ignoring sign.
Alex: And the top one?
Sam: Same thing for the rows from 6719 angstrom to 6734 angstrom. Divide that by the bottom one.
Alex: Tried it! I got 1.25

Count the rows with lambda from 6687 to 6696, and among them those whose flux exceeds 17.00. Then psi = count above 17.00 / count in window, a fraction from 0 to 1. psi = 0.50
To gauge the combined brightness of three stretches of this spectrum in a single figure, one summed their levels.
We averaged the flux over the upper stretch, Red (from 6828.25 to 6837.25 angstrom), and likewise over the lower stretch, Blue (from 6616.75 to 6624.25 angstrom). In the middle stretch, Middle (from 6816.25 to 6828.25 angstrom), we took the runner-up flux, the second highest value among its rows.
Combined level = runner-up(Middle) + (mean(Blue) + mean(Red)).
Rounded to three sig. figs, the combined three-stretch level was 50.9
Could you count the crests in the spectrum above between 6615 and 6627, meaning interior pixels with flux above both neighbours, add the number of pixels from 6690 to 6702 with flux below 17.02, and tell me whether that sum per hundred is 0.040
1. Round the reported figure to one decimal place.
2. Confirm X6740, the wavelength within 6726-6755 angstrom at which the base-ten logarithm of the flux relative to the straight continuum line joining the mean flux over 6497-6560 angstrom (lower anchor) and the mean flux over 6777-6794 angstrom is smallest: 6752.5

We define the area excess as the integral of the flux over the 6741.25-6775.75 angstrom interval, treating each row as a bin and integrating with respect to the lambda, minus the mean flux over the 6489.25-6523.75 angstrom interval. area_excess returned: 559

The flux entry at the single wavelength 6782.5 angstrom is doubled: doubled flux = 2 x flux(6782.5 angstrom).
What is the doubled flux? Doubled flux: 33.1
